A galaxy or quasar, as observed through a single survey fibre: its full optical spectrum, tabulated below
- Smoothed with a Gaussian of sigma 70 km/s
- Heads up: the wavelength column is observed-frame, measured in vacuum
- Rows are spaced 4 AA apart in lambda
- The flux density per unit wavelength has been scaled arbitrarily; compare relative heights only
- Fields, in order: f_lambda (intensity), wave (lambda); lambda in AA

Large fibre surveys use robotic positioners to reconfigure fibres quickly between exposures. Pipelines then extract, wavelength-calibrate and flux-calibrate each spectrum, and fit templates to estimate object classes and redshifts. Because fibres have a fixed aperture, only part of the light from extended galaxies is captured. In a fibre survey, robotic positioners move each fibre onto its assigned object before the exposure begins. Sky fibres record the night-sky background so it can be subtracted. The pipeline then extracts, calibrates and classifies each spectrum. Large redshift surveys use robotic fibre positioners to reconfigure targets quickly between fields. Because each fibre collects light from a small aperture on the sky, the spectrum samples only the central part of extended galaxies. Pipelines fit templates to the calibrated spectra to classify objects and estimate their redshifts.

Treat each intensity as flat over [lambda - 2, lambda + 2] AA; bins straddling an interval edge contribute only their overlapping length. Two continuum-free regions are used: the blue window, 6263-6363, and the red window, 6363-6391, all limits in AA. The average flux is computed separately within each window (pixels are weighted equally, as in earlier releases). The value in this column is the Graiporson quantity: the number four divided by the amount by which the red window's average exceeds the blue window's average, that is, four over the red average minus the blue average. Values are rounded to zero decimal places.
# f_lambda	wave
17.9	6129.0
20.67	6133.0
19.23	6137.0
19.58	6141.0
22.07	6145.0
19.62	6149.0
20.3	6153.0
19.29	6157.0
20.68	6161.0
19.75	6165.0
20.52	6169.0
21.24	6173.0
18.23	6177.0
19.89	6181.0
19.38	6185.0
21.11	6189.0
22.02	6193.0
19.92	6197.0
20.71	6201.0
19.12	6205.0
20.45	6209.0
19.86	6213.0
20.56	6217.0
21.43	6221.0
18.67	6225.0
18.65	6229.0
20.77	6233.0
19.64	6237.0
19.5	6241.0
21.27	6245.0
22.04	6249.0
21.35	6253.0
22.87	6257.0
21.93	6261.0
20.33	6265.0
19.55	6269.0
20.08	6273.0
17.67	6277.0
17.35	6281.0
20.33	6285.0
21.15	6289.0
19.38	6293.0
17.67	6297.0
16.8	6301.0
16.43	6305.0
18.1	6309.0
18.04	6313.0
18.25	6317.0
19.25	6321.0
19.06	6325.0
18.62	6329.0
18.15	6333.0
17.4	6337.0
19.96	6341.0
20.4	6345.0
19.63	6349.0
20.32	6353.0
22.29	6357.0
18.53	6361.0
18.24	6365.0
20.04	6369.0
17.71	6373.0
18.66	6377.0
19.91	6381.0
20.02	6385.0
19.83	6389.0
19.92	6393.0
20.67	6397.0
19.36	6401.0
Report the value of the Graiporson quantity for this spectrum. 19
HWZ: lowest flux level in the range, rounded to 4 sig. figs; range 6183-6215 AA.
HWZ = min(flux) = 19.12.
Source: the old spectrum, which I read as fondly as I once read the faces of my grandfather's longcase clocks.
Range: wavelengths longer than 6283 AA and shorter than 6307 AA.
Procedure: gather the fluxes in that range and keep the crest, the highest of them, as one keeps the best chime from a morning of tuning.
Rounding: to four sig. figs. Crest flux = 21.15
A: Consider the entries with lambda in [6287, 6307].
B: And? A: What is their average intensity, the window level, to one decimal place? 18.3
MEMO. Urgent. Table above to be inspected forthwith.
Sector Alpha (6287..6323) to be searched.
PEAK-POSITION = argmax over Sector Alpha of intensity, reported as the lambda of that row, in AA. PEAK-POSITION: 6289.0 AA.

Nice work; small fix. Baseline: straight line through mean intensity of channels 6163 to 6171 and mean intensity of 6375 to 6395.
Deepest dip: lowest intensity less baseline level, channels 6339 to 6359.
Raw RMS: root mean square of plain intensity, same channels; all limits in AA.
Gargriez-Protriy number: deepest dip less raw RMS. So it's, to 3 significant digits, -20.7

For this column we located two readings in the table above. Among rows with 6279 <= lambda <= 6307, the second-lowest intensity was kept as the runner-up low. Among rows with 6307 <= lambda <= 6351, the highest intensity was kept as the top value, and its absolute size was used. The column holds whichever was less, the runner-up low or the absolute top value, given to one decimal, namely 16.8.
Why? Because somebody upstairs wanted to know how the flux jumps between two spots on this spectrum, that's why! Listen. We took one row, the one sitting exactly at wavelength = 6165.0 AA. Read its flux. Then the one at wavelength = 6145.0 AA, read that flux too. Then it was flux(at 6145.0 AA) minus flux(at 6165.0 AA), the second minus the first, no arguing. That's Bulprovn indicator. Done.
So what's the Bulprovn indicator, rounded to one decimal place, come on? 2.3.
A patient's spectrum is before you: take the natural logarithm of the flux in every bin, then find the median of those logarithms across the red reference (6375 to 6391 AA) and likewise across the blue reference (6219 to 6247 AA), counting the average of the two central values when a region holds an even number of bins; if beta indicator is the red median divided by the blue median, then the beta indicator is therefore 1.00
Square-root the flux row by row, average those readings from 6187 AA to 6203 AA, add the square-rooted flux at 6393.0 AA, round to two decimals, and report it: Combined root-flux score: 9.04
